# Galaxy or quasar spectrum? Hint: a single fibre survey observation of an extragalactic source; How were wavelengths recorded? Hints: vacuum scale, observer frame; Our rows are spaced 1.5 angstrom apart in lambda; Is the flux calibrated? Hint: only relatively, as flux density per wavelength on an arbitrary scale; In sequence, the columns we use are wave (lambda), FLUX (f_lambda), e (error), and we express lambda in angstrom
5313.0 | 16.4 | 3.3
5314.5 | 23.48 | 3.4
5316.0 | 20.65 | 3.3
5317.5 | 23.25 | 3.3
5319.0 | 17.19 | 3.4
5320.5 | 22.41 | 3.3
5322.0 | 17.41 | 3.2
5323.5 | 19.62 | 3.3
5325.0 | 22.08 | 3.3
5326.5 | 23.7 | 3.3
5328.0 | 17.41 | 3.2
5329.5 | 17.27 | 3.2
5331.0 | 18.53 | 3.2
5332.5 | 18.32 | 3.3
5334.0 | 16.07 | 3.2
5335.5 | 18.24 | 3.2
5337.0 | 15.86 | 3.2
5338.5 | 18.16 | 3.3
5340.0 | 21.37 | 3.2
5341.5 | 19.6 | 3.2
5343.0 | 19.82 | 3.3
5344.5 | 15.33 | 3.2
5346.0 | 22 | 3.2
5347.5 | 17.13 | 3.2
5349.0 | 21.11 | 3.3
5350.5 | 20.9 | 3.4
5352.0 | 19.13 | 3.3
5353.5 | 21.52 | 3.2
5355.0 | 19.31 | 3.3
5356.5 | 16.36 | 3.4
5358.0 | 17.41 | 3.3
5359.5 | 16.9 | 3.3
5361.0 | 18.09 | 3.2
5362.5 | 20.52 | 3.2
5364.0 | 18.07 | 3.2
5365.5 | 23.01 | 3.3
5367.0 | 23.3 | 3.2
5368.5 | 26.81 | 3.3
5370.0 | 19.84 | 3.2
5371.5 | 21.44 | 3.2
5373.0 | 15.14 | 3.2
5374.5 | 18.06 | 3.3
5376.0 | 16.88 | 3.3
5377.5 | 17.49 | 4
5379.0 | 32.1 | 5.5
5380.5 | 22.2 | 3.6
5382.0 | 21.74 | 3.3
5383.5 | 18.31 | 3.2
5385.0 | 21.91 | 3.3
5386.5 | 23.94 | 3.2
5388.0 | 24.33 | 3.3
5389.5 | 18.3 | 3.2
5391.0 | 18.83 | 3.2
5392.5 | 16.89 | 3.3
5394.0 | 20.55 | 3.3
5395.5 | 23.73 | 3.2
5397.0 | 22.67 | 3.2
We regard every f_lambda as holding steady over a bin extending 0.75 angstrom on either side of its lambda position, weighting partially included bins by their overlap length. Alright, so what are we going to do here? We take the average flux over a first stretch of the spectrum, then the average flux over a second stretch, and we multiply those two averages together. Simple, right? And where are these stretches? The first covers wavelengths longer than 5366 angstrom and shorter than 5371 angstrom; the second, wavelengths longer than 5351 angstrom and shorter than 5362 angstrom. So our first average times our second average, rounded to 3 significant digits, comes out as 429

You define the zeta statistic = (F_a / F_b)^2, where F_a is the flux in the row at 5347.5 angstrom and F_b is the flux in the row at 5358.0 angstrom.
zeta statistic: 0.97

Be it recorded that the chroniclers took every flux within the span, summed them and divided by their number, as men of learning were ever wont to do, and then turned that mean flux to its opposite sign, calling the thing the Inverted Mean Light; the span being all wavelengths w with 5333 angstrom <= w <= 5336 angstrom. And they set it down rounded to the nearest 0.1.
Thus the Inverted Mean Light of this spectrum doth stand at -17.2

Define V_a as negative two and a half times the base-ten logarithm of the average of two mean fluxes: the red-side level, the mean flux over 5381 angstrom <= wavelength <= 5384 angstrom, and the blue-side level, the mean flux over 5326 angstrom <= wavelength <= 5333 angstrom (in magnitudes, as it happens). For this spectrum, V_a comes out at -3.23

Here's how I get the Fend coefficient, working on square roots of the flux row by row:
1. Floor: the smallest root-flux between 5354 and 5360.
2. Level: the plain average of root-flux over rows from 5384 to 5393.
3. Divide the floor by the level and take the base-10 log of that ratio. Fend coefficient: -0.05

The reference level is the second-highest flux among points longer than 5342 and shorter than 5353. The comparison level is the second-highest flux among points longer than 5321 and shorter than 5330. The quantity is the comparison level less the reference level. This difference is 1.0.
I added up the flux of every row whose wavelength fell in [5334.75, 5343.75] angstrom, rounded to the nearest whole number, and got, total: 113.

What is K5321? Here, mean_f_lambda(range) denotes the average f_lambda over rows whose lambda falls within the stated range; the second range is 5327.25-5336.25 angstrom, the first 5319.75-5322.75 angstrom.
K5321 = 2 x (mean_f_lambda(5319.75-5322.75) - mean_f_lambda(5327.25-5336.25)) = 5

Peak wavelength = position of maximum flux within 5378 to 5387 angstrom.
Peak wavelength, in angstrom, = 5379.0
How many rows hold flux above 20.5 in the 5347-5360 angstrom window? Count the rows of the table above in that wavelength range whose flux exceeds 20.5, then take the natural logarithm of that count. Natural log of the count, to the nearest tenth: 1.1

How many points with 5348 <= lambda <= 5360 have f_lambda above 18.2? 5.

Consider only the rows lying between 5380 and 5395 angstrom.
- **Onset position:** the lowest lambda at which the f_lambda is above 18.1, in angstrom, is 5380.5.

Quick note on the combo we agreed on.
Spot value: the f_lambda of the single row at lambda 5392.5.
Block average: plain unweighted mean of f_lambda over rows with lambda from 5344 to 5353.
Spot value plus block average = 36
